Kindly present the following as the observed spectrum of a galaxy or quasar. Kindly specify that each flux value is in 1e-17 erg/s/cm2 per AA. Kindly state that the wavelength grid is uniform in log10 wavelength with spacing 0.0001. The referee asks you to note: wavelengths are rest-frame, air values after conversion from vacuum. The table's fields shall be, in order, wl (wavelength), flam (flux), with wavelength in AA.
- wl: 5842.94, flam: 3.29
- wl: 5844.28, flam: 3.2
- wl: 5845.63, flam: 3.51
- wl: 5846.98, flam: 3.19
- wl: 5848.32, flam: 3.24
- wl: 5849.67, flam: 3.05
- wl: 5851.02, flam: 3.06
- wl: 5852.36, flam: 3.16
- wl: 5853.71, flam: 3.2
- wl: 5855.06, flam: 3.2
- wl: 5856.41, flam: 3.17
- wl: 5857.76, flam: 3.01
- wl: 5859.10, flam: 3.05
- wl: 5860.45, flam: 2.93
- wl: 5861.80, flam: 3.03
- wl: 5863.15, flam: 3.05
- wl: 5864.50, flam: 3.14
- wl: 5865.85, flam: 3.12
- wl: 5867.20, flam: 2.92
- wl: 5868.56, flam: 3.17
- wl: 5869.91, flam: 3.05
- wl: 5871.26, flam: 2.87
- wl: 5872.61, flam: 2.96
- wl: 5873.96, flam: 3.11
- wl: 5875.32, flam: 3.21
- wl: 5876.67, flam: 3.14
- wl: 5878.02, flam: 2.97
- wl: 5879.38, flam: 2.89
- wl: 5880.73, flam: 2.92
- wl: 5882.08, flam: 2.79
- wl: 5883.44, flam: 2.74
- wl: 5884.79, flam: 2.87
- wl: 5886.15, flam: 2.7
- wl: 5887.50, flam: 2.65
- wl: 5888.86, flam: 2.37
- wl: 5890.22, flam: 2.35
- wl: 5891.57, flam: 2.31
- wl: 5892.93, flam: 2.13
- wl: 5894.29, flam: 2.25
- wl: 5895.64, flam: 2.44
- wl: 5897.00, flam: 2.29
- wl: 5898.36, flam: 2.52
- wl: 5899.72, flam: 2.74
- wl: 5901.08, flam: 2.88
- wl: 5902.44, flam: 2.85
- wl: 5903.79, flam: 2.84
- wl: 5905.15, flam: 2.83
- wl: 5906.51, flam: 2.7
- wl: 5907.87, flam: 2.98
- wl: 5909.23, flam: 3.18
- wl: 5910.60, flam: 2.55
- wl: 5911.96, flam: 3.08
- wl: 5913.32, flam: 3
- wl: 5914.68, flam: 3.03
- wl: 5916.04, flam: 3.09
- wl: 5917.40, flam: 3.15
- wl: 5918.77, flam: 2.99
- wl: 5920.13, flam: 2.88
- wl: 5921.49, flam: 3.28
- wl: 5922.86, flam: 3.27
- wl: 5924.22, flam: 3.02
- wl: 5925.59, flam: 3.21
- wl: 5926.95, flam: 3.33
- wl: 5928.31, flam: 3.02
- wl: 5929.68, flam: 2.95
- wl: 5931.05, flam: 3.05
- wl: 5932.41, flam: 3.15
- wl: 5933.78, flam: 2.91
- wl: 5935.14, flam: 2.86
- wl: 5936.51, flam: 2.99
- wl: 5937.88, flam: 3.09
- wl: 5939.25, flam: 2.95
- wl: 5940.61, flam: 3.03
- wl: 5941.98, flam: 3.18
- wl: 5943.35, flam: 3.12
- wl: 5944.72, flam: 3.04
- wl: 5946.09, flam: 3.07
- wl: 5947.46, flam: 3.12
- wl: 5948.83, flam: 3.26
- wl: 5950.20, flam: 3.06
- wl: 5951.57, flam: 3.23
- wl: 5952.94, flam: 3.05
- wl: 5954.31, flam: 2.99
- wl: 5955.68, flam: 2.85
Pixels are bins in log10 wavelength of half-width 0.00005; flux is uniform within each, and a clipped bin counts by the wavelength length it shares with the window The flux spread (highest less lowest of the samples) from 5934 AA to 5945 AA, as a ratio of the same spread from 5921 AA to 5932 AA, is 0.8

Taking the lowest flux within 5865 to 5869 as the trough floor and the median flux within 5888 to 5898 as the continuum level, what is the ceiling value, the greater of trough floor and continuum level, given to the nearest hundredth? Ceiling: 2.92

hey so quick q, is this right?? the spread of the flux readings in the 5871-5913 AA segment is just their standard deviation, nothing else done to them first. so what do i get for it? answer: 0.29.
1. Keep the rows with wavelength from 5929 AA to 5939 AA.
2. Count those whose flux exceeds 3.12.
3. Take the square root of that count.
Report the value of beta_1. 1.0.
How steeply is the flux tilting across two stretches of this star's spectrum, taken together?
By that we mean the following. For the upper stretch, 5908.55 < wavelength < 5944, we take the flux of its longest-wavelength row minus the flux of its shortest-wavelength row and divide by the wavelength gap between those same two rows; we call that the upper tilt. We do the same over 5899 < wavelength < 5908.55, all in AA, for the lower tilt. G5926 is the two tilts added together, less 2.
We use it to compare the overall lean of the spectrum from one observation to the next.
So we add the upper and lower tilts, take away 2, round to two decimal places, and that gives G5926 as -1.97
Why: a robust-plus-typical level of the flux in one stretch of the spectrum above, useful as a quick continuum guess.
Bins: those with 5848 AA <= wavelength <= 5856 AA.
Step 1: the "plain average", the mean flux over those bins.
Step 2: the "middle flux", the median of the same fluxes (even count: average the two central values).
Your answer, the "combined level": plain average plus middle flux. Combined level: 6.33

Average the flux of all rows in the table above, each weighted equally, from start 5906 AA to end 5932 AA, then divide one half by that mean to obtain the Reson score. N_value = 0.164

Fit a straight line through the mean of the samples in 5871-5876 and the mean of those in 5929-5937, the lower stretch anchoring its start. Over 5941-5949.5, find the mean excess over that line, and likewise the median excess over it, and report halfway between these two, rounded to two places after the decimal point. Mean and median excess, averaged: 0.15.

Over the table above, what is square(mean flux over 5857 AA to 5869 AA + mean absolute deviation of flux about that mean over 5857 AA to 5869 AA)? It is 9.7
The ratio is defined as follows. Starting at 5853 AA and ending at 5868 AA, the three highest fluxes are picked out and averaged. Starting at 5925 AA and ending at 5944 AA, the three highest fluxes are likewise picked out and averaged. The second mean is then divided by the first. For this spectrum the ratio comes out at 1.02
